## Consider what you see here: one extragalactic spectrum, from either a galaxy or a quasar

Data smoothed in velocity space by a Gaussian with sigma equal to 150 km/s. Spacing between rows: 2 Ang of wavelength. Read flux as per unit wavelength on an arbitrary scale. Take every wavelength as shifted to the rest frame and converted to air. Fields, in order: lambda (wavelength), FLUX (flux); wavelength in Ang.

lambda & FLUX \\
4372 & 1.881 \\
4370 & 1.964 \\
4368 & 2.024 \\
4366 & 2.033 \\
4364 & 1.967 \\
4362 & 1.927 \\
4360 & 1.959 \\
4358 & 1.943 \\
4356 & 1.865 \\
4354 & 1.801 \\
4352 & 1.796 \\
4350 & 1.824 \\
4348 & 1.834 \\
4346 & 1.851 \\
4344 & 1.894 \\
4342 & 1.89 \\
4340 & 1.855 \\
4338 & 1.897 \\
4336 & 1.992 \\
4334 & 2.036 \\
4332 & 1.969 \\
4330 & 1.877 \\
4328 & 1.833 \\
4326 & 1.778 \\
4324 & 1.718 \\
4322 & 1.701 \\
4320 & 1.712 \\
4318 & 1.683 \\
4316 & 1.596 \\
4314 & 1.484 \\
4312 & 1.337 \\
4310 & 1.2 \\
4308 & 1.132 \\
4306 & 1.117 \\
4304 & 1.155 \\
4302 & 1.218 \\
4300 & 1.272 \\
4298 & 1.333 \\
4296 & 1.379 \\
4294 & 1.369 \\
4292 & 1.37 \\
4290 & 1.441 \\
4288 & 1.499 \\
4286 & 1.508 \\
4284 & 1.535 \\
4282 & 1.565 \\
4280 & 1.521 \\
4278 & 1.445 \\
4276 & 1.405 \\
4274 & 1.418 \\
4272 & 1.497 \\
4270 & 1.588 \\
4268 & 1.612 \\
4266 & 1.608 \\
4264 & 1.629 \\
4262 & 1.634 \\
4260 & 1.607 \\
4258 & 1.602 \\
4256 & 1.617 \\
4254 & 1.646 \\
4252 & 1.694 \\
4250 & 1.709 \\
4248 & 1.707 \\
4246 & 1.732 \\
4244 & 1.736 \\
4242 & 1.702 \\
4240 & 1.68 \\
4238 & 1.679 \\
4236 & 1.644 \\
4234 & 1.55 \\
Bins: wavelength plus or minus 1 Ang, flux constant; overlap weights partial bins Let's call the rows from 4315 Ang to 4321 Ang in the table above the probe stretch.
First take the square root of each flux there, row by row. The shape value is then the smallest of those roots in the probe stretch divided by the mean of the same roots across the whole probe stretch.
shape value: 0.980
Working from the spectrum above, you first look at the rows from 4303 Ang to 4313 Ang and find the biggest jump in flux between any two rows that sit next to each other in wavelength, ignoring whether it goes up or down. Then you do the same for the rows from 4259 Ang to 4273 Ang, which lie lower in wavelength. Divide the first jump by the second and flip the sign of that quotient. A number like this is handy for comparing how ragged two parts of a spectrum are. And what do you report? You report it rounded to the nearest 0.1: -1.5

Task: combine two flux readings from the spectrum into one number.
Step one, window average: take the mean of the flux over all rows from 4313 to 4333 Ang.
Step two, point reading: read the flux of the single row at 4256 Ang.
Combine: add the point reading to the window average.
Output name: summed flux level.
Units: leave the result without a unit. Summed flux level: 3.35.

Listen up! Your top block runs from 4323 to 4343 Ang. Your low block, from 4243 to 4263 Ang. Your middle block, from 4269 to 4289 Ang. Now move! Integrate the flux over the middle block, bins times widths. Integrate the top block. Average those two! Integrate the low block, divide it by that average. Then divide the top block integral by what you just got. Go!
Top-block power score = 38.2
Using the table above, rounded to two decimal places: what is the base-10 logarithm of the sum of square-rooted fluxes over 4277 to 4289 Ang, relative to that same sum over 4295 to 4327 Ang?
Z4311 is -0.41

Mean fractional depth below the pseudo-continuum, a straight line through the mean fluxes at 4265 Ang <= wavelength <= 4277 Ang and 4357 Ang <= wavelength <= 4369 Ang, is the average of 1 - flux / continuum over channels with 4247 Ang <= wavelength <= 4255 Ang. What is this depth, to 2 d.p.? -0.19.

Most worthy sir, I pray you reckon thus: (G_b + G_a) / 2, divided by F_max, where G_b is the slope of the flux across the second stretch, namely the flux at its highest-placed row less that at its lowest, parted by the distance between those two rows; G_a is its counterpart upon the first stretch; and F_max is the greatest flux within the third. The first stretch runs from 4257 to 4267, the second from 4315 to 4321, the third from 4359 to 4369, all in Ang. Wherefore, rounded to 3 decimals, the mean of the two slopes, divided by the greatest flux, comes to 0.007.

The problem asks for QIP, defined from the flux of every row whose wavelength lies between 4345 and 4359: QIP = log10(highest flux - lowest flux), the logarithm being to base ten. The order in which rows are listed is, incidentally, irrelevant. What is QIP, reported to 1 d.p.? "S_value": -0.8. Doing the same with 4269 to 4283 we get -0.7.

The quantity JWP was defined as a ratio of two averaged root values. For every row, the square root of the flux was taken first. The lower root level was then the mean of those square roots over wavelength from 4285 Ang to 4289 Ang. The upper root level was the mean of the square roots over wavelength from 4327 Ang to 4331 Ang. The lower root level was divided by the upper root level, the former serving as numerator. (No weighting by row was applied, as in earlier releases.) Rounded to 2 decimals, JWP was 0.90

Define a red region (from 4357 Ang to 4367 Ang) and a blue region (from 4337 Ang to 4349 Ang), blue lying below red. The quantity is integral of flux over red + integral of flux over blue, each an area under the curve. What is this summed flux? 42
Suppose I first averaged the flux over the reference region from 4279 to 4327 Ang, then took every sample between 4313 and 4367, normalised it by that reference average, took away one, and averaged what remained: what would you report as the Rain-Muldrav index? 0.28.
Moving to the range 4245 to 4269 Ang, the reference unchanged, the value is 0.14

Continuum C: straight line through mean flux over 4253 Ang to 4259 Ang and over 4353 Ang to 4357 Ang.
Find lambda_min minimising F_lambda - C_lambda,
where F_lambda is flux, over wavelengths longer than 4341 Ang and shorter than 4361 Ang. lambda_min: 4352 Ang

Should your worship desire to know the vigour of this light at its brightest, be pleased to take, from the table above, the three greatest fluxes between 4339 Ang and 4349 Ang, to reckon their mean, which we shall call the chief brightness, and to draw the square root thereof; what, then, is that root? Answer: 1.37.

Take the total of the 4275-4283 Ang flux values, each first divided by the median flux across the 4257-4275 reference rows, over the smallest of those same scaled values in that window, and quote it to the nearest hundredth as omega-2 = 4.22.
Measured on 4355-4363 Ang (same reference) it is 4.13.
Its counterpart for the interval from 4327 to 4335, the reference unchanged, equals 4.21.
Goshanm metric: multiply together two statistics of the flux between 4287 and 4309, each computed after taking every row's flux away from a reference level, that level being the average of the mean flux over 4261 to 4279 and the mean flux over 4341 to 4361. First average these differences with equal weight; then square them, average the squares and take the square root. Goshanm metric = 0.17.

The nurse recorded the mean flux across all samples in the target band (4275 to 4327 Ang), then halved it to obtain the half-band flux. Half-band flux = 0.72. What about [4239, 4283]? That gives 0.80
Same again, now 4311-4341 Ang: 0.88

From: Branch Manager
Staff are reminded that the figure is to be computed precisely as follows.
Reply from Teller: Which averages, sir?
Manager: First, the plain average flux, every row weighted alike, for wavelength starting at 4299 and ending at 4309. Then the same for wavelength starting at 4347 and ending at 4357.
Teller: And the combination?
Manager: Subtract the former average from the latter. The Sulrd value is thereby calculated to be 0.65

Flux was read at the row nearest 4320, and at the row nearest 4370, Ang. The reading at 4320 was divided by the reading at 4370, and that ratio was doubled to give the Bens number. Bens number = 1.74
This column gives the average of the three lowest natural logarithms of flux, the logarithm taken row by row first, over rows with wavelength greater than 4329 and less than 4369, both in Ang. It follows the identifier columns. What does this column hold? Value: 0.59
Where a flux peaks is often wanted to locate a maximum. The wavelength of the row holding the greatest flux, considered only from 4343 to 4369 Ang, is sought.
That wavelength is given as 4366 Ang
